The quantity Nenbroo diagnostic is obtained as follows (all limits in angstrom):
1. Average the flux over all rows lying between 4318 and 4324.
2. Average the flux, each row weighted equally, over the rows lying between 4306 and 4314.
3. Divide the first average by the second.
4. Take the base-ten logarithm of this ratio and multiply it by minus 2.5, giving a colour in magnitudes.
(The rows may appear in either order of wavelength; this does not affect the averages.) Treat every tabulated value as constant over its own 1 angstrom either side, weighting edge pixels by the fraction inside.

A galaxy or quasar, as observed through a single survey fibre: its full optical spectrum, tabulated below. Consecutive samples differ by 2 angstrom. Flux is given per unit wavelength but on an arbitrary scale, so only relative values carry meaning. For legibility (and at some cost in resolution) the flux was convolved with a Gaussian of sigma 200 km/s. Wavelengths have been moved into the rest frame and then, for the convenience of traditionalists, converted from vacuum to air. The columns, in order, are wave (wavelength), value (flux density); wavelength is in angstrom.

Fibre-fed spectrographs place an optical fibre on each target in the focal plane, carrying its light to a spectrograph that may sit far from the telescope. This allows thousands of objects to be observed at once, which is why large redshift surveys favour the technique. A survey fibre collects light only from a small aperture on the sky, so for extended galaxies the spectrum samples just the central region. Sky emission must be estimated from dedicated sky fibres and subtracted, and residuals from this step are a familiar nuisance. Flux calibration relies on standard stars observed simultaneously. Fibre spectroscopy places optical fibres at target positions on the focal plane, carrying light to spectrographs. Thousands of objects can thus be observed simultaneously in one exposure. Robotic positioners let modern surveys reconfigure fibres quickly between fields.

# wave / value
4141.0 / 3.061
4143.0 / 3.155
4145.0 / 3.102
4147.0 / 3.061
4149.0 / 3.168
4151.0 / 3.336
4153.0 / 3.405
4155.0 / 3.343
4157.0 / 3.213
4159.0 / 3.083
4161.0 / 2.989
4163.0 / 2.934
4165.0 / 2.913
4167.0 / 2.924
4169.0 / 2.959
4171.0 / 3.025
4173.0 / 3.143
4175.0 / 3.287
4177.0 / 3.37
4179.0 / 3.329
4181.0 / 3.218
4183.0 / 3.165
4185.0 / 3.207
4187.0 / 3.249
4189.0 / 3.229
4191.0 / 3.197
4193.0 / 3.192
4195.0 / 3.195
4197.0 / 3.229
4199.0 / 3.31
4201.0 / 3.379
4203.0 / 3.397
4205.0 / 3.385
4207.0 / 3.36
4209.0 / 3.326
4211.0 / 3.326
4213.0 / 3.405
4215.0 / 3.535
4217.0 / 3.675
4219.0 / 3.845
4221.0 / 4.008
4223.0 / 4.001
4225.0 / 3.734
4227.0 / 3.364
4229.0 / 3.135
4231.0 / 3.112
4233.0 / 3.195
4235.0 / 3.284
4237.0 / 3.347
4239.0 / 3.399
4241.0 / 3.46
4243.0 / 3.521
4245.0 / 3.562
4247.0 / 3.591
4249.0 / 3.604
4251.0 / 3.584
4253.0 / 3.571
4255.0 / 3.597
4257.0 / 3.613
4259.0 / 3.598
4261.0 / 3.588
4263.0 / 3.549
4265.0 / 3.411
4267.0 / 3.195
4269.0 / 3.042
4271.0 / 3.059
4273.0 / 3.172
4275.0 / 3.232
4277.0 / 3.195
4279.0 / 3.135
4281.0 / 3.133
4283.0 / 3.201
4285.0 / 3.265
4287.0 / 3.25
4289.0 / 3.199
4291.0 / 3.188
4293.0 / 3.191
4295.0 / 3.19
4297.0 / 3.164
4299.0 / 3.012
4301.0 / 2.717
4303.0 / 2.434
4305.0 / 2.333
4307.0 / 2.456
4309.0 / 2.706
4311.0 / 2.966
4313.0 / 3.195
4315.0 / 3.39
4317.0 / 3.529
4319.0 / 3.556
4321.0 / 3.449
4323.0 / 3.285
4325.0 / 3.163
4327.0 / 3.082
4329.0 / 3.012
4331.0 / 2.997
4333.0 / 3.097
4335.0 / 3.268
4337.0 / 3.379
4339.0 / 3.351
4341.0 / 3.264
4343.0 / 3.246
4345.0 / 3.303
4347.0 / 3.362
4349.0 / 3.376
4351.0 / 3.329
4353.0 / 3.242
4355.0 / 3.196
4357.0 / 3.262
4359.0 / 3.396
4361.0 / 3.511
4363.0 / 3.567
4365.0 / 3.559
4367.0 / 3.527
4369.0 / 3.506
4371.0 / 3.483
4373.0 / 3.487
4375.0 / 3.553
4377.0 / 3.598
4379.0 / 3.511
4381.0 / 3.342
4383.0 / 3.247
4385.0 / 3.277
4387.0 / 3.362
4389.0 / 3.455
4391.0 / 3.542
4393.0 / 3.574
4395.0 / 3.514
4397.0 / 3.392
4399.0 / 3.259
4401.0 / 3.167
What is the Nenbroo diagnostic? -0.21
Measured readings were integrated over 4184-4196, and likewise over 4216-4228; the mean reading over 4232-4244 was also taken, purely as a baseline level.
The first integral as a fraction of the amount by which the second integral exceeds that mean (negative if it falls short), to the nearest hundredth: 0.92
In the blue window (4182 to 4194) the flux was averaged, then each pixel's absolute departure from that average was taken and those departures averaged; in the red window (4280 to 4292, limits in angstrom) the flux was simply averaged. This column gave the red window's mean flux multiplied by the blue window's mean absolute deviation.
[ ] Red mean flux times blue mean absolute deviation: 0.07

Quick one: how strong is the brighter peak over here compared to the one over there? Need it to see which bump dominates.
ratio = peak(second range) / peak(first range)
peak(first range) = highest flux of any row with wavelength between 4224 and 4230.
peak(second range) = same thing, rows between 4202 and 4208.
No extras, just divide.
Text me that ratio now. 0.91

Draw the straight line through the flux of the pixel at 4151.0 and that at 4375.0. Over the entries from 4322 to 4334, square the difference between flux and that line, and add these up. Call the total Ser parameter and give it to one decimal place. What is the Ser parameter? 1.0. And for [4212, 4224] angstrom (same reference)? 1.0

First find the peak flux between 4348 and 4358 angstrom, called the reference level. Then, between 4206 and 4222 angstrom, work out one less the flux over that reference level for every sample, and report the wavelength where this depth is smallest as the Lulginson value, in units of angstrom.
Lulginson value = 4221.0 angstrom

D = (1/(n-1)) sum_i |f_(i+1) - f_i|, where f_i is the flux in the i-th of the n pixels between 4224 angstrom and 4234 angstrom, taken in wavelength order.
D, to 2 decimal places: 0.18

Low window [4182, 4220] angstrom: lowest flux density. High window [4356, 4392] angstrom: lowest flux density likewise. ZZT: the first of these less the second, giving -0.08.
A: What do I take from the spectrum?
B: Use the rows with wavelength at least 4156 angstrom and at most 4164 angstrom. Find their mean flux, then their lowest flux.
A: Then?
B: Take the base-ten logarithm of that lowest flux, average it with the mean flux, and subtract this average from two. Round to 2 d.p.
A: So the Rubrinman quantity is 0.24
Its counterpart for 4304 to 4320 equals 0.31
